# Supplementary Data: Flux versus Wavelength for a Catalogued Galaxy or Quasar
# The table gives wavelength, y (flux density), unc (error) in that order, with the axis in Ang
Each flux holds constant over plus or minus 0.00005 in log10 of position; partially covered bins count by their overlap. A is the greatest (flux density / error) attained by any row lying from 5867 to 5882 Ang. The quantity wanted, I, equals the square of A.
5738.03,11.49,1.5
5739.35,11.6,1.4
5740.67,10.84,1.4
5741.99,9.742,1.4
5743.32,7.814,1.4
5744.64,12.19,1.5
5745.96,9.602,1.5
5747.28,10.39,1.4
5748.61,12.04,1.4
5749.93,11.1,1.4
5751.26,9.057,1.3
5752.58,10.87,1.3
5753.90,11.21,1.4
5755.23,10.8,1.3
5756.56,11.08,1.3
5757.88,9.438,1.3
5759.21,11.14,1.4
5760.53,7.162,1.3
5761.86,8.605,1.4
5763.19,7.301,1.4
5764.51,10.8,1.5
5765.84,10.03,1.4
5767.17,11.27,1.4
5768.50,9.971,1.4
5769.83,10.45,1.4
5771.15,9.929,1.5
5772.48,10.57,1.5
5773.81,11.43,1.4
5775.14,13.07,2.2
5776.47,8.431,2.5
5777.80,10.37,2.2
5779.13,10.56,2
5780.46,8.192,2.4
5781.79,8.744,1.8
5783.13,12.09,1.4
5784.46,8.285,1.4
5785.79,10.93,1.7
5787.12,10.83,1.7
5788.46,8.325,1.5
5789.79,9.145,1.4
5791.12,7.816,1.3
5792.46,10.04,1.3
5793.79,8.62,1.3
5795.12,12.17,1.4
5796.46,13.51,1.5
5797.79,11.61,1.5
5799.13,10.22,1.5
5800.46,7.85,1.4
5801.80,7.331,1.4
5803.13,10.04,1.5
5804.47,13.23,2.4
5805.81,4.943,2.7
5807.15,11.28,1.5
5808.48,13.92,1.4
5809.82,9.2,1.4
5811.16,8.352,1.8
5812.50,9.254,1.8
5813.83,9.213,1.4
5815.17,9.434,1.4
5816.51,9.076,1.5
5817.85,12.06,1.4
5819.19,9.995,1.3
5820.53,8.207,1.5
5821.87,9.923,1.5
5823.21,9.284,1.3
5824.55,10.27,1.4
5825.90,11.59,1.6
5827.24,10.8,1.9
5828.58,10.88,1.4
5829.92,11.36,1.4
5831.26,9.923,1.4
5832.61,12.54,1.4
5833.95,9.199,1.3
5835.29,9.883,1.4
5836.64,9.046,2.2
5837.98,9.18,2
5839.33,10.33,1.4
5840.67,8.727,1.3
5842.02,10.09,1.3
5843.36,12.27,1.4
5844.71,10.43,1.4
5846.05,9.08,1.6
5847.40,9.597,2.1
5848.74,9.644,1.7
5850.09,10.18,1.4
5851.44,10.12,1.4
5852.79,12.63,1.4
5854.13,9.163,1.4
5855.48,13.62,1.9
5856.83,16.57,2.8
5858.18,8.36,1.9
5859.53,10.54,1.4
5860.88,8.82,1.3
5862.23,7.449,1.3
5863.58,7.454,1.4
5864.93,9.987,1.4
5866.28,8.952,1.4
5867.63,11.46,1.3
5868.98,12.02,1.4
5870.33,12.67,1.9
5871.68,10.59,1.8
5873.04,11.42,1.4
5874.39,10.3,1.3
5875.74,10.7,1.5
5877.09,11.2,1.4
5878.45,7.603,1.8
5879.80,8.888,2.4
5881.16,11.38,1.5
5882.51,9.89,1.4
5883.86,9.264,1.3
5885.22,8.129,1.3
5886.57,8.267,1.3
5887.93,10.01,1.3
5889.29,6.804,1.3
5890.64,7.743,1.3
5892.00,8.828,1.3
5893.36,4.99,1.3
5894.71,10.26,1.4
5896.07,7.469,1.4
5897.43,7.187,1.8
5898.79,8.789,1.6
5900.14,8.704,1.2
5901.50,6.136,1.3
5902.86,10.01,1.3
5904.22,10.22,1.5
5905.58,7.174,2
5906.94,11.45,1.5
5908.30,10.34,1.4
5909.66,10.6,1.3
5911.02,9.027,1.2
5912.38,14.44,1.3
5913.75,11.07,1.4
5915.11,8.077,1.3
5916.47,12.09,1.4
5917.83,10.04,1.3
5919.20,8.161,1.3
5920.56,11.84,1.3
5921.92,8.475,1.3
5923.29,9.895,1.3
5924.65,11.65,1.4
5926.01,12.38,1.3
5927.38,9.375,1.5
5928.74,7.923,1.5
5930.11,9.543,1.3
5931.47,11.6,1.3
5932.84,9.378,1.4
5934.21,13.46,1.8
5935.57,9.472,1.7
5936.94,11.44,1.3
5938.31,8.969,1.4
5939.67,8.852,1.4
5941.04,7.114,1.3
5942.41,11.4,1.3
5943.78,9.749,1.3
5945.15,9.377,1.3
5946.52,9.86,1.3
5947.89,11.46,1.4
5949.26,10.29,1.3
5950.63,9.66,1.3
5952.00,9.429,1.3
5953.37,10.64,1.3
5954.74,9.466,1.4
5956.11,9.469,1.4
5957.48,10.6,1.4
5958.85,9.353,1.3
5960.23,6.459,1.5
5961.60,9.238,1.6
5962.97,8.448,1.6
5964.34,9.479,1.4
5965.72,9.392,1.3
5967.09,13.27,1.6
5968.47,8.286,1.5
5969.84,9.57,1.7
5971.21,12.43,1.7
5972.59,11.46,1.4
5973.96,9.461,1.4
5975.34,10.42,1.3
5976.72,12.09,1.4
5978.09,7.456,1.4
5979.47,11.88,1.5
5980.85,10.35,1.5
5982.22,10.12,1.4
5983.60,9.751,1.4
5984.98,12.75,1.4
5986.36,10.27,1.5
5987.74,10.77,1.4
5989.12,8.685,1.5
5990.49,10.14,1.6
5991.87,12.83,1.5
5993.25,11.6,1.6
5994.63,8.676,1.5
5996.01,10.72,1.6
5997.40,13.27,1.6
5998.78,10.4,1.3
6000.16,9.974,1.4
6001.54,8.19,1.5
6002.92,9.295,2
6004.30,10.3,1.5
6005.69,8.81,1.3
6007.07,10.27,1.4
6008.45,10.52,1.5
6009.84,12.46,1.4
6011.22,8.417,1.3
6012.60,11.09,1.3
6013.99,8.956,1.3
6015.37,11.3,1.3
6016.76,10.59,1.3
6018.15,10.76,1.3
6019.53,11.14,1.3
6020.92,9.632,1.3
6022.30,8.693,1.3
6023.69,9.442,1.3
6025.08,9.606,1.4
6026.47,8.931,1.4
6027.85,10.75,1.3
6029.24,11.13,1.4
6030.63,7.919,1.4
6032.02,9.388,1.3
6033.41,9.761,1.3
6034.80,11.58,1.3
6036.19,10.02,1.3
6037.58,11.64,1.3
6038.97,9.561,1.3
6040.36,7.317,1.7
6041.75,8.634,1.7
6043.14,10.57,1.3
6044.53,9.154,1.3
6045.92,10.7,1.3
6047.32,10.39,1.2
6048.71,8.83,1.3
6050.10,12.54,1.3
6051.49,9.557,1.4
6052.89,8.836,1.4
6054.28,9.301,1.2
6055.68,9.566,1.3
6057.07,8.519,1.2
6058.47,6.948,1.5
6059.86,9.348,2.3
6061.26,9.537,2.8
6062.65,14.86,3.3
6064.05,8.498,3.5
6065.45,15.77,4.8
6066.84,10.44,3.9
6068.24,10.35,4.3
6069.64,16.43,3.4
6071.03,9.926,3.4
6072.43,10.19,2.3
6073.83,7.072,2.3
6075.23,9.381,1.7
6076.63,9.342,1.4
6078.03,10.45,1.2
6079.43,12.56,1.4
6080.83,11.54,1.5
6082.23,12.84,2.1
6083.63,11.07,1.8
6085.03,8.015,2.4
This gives 78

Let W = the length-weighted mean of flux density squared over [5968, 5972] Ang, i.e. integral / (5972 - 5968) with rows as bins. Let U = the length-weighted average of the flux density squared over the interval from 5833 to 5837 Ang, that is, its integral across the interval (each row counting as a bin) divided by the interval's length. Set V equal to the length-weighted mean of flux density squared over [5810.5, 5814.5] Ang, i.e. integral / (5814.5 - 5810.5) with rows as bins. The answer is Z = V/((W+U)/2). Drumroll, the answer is 0.80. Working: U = 93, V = 80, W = 108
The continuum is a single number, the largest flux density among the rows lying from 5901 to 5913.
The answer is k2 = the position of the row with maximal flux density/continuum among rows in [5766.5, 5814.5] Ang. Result 5808.48 Ang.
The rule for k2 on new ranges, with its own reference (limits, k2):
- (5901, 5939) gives 5912.38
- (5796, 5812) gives 5808.48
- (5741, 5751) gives 5744.64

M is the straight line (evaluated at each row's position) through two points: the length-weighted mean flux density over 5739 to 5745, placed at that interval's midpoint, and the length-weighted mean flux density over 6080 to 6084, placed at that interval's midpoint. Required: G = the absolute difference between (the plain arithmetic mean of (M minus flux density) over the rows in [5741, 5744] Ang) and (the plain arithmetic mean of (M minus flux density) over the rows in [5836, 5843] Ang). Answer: 0.2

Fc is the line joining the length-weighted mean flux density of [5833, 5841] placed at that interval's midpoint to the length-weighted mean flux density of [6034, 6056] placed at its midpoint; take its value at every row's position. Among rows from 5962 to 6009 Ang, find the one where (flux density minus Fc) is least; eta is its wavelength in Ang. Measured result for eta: 5978.09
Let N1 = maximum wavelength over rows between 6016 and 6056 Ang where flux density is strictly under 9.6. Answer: 6055.68 Ang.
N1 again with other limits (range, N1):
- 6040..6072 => 6064.05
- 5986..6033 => 6032.02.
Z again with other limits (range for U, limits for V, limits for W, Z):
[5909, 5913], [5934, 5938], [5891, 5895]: 1.24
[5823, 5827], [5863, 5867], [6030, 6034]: 0.82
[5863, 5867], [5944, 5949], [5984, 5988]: 1.01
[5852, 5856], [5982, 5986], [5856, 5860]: 0.82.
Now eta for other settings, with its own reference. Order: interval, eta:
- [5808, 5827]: 5820.53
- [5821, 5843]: 5840.67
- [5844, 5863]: 5862.23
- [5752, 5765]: 5760.53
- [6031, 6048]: 6040.36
